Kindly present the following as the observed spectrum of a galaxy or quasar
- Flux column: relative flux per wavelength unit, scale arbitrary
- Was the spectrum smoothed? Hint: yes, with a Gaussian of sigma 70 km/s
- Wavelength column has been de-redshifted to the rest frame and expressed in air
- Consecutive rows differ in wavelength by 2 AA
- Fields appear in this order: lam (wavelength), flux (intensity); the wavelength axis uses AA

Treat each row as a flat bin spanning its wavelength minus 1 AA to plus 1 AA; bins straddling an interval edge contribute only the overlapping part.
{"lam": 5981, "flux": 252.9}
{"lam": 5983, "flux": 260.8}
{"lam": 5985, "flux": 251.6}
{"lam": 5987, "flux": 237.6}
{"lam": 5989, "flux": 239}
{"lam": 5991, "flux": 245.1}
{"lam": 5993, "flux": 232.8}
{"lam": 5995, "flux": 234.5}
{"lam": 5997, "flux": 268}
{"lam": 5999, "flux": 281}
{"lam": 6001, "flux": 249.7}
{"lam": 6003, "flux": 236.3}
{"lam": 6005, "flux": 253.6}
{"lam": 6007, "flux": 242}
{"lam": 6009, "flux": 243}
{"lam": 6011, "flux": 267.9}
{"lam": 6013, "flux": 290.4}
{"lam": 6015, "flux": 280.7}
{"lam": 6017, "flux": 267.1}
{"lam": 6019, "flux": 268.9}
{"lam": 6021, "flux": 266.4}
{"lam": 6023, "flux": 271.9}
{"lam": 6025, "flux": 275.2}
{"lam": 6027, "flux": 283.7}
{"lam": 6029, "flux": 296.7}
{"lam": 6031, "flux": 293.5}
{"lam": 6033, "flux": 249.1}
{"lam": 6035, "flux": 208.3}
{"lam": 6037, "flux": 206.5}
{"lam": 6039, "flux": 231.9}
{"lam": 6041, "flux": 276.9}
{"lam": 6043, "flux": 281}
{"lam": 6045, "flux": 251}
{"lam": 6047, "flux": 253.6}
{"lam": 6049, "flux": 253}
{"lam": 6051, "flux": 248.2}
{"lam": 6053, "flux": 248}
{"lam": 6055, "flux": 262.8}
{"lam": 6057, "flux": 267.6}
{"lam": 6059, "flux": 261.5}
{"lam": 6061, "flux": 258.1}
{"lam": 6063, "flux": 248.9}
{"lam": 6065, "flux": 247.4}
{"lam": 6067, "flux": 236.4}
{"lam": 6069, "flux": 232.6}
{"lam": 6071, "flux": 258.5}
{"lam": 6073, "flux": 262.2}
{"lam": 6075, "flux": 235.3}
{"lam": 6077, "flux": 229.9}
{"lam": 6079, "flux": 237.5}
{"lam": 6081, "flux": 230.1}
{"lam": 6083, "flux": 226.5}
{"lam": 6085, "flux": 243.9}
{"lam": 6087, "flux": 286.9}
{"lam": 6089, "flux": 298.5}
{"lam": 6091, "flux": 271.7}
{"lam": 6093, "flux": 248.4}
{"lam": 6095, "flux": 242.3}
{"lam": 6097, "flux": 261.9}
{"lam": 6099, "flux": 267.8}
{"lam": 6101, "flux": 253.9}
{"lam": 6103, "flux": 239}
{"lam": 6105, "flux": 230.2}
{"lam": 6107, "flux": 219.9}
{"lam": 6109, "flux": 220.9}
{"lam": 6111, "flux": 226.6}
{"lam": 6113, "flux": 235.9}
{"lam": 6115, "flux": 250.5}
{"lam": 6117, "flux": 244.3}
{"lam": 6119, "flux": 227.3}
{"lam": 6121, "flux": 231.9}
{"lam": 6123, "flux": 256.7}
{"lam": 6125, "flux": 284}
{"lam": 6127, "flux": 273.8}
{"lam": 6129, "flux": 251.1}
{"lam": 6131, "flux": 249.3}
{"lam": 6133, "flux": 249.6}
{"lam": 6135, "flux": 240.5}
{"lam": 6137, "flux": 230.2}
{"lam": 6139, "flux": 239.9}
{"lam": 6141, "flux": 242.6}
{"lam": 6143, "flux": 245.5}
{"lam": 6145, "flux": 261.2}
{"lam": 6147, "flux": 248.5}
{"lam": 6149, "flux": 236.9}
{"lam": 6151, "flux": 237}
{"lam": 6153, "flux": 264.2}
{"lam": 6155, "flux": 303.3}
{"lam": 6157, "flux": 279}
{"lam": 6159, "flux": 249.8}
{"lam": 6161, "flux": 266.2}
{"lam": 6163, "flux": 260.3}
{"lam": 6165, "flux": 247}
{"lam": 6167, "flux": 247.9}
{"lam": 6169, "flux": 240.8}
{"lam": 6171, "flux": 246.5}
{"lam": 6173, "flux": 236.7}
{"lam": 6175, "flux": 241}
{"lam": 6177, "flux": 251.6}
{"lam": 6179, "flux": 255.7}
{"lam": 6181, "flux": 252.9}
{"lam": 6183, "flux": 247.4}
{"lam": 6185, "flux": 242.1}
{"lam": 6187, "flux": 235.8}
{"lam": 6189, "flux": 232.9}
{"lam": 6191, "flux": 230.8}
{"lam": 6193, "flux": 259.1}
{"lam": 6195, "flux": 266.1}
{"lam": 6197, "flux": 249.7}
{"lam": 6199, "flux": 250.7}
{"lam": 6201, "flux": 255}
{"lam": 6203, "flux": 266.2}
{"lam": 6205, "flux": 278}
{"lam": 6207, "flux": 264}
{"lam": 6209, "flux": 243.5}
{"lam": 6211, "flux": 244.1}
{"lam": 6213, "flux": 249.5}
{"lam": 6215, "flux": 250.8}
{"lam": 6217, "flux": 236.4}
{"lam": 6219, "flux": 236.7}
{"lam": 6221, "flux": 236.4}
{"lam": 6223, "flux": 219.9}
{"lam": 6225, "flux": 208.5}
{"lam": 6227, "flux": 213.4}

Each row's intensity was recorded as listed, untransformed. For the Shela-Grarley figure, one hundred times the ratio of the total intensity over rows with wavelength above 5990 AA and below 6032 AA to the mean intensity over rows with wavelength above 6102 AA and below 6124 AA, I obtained 2363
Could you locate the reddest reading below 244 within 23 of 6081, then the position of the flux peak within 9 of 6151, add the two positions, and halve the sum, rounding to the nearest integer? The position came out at 6129 AA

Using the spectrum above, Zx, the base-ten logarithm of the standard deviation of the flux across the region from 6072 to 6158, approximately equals 1.3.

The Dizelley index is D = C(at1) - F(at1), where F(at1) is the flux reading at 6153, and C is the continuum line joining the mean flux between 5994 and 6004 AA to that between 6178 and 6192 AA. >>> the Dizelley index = -20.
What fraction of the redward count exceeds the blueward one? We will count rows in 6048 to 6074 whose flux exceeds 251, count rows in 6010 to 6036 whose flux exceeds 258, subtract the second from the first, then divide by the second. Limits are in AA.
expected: -0.36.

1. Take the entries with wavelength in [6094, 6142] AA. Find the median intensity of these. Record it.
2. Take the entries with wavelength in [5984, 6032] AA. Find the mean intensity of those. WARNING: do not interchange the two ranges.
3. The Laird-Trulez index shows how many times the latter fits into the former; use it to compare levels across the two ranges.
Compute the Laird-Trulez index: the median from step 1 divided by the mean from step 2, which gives 0.93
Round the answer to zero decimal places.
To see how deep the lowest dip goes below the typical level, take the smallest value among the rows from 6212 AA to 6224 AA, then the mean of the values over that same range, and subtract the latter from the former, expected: -18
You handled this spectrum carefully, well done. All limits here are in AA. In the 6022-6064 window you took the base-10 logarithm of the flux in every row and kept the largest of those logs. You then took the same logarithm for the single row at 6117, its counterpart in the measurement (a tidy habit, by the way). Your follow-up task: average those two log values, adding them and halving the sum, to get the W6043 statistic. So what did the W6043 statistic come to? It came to 2.43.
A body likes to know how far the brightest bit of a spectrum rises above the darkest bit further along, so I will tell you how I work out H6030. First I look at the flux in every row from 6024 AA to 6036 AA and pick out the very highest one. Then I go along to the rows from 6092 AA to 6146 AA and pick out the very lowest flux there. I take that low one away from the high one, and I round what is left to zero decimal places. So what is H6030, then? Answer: 77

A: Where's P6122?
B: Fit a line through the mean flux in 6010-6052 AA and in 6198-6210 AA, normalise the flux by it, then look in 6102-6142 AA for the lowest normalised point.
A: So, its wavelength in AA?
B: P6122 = 6107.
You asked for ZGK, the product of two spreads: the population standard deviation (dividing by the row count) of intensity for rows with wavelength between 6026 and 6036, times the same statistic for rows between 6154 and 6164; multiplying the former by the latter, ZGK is 617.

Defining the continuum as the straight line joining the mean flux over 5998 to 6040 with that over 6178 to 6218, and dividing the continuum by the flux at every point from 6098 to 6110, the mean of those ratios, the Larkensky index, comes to 1.08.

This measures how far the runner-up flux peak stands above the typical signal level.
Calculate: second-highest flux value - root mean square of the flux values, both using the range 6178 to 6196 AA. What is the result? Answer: 12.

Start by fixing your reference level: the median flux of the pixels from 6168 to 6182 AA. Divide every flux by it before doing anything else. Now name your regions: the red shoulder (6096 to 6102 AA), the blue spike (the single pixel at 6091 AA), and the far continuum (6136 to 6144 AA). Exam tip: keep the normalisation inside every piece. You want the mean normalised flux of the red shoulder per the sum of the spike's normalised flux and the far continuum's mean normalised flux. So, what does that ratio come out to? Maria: 0.511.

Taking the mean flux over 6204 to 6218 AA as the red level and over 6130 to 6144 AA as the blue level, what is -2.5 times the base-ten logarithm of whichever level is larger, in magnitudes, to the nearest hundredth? -6.00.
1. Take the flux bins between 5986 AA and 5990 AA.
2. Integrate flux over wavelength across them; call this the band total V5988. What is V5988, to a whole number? 953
